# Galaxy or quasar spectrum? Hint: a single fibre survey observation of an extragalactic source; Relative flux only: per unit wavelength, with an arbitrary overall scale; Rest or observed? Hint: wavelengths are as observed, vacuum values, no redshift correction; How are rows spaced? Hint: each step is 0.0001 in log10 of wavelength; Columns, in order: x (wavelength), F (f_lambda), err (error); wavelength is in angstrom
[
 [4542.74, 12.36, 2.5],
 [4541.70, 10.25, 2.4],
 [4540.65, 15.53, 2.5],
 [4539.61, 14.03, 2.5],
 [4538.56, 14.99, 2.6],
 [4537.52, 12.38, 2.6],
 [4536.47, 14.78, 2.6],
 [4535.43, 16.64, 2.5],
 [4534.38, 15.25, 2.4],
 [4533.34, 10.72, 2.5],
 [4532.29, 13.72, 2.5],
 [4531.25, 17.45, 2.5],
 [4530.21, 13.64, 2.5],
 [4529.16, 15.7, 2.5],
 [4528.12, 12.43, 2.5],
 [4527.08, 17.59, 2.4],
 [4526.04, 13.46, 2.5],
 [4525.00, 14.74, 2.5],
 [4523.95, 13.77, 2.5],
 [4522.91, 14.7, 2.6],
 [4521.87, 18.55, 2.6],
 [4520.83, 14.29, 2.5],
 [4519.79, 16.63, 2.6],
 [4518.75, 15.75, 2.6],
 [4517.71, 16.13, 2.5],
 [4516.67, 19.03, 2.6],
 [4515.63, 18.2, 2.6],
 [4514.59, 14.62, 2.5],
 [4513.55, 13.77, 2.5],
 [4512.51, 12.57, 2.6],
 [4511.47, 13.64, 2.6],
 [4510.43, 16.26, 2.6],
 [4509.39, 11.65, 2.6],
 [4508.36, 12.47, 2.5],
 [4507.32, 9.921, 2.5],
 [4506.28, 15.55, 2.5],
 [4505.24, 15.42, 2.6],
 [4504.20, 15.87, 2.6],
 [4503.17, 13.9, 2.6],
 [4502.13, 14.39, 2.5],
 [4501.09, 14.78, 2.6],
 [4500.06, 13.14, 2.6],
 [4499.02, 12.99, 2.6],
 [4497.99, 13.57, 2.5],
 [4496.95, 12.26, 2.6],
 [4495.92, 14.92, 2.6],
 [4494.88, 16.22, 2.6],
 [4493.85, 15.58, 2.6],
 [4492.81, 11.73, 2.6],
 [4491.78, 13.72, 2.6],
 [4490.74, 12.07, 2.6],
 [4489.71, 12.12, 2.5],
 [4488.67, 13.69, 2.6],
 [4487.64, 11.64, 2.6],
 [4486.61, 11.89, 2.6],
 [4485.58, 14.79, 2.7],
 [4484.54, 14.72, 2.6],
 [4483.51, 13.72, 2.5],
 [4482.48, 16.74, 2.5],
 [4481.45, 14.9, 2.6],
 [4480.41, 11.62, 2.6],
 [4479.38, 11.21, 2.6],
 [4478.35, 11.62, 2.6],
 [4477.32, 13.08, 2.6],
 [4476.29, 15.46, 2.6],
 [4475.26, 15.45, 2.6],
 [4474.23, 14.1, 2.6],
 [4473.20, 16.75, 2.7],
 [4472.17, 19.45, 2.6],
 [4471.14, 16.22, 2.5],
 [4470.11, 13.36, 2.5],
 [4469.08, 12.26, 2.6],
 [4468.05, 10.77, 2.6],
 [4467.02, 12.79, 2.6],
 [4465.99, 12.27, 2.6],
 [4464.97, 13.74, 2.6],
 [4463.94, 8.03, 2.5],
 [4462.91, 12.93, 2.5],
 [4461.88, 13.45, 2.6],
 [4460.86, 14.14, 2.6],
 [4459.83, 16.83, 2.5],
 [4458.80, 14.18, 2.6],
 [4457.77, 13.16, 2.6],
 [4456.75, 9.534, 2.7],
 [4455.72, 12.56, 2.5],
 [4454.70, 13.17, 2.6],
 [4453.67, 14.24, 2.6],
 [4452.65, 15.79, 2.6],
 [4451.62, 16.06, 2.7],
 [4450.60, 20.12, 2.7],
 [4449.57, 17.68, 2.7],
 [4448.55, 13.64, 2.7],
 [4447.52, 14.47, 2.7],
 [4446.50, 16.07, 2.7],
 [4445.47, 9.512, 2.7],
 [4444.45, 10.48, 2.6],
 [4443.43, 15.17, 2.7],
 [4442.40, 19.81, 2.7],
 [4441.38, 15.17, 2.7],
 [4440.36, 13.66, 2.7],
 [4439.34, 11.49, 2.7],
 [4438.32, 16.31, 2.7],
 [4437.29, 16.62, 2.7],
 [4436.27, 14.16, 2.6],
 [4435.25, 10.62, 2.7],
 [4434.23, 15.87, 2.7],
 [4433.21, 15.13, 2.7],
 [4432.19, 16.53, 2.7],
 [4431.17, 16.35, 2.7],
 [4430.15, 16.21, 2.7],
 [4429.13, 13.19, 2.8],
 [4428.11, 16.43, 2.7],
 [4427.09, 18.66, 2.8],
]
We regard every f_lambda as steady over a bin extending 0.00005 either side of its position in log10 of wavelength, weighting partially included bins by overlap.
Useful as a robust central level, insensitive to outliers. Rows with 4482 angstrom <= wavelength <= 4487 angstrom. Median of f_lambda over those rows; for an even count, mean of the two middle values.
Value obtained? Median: 14.7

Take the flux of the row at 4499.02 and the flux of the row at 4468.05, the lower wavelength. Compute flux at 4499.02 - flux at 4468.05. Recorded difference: 2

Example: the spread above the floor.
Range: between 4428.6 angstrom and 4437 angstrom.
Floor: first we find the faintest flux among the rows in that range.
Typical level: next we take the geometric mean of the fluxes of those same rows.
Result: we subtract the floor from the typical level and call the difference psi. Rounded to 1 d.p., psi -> 4.0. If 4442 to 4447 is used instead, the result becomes 4.2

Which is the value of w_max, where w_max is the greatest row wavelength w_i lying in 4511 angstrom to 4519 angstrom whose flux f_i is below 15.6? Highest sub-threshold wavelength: 4514.59 angstrom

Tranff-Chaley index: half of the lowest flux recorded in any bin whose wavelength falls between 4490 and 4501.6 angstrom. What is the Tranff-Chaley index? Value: 5.9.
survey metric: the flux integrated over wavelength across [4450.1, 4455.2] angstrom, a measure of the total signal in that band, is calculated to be 81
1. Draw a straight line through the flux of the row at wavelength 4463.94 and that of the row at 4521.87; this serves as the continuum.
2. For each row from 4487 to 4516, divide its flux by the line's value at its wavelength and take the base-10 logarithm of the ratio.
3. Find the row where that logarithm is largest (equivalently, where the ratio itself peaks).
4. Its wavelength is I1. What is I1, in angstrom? 4494.88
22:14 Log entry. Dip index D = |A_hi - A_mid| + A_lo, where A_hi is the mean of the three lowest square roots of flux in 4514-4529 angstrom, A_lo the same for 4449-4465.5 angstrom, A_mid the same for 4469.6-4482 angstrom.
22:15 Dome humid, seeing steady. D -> 3.40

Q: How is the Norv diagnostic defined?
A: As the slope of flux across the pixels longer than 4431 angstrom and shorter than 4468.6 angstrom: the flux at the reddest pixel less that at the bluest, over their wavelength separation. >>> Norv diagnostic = -0.15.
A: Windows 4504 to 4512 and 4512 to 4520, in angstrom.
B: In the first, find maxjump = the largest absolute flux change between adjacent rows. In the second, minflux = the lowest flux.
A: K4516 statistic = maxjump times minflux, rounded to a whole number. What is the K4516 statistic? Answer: 71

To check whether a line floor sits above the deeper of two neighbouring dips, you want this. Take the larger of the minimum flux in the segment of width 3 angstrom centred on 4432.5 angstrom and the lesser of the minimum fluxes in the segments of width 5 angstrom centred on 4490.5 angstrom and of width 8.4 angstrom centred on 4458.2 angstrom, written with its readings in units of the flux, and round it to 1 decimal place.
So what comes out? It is 15.1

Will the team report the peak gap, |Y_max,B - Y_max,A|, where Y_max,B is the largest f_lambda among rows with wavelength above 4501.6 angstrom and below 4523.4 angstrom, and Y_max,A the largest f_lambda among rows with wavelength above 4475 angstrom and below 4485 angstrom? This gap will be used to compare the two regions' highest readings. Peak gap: 2.3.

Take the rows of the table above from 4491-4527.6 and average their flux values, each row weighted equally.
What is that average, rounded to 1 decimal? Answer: 14.6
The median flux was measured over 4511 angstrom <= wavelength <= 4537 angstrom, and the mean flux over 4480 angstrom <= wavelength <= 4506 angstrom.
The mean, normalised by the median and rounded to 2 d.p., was 0.94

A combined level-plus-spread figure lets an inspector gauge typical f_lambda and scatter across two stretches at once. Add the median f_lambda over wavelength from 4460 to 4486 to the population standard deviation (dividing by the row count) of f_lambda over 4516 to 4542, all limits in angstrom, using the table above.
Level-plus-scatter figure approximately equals 15.8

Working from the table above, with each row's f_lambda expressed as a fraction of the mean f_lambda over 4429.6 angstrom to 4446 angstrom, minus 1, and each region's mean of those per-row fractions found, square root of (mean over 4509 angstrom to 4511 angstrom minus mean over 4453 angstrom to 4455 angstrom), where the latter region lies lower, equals 0.1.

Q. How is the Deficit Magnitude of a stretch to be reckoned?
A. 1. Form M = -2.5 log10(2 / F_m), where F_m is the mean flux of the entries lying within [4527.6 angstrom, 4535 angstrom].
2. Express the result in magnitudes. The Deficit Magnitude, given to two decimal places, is 2.12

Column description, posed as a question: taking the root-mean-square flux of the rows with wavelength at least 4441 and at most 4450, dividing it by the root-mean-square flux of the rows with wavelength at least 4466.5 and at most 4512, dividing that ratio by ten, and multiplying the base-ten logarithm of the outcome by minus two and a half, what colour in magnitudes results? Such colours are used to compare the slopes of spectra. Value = 2.42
